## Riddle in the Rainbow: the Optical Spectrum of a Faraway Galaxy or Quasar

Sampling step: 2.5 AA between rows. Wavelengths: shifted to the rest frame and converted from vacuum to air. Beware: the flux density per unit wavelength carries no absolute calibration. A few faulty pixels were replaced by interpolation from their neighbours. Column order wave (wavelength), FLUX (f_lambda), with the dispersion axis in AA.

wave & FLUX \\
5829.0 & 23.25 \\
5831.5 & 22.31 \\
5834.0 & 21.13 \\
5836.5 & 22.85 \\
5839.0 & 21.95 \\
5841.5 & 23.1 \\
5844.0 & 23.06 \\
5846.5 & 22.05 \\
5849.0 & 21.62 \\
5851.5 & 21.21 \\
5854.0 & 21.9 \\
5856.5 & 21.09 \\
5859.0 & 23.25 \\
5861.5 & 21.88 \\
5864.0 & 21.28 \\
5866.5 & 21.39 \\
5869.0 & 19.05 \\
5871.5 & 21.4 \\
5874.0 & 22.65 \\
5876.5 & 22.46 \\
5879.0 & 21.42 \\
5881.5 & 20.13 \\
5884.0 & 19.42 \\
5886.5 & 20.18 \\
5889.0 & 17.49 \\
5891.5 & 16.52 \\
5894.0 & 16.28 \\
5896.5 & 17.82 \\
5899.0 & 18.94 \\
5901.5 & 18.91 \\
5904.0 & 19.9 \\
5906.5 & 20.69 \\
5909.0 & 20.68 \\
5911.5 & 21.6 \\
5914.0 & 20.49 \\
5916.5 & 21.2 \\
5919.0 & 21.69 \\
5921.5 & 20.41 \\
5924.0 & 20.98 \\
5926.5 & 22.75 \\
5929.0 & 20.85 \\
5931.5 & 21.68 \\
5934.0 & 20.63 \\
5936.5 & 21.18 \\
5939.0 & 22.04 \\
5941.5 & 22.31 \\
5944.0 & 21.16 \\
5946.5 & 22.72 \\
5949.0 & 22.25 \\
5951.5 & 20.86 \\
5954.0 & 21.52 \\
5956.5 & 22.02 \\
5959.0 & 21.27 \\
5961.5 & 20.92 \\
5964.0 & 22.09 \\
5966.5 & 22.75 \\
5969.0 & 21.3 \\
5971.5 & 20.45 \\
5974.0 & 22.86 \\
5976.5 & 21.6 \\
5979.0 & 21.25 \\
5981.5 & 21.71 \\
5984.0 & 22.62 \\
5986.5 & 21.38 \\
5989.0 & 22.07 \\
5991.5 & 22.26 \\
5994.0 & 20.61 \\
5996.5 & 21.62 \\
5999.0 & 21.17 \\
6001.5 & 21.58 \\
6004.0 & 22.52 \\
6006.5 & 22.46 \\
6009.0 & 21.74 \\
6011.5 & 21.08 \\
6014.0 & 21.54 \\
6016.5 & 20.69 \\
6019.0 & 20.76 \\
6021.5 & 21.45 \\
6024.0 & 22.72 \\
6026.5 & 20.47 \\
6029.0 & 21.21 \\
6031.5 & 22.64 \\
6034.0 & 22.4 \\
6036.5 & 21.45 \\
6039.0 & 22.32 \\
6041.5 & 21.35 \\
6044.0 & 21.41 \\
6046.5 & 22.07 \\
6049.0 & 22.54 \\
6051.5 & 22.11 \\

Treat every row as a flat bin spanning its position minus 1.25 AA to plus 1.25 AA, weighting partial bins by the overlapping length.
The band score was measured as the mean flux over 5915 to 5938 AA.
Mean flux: 21.3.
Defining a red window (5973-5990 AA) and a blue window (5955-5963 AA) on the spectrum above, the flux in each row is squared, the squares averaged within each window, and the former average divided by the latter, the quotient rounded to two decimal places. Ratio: 1.05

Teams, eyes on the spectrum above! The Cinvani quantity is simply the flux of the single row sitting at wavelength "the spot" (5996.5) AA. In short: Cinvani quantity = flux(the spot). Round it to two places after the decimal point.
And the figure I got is 21.62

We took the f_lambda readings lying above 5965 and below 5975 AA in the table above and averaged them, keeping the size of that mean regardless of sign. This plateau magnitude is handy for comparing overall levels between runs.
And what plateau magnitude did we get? 21.8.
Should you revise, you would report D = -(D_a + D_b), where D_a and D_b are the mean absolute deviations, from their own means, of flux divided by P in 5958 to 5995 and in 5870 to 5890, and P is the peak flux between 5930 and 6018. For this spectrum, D -0.086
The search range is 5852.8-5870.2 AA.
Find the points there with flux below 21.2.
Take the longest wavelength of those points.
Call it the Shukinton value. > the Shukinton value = 5869.0 AA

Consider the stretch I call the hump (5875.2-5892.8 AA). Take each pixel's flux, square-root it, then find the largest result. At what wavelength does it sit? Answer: 5876.5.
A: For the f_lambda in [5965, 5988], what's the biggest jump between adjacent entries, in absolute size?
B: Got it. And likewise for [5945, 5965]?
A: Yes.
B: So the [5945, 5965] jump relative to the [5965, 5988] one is 0.58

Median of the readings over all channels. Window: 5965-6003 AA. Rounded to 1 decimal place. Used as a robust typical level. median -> 21.6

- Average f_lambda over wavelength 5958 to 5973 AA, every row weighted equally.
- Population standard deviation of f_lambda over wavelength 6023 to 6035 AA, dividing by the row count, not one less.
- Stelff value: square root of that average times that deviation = 4.38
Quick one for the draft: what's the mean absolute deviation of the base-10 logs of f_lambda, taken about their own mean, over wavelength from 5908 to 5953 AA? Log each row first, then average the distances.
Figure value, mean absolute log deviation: 0.0128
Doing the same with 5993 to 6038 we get 0.0116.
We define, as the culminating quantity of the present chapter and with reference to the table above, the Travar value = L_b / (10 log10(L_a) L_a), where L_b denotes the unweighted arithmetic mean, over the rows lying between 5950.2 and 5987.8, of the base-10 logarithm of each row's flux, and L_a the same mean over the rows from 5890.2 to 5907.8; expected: 1.04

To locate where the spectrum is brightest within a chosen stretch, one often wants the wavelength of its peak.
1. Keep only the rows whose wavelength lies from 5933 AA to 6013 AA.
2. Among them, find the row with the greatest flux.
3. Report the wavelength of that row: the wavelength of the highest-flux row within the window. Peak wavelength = 5974.0 AA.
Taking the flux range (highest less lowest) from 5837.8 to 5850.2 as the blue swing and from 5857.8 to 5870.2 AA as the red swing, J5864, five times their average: 14.2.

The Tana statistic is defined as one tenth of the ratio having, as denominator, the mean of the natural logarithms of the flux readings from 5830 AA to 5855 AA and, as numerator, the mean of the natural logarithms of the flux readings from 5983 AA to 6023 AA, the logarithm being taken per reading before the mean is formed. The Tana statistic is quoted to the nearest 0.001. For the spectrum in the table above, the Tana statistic 0.099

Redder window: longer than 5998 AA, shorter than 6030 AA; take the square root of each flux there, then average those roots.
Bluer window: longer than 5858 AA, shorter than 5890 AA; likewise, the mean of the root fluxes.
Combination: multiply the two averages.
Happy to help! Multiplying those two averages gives 21.2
